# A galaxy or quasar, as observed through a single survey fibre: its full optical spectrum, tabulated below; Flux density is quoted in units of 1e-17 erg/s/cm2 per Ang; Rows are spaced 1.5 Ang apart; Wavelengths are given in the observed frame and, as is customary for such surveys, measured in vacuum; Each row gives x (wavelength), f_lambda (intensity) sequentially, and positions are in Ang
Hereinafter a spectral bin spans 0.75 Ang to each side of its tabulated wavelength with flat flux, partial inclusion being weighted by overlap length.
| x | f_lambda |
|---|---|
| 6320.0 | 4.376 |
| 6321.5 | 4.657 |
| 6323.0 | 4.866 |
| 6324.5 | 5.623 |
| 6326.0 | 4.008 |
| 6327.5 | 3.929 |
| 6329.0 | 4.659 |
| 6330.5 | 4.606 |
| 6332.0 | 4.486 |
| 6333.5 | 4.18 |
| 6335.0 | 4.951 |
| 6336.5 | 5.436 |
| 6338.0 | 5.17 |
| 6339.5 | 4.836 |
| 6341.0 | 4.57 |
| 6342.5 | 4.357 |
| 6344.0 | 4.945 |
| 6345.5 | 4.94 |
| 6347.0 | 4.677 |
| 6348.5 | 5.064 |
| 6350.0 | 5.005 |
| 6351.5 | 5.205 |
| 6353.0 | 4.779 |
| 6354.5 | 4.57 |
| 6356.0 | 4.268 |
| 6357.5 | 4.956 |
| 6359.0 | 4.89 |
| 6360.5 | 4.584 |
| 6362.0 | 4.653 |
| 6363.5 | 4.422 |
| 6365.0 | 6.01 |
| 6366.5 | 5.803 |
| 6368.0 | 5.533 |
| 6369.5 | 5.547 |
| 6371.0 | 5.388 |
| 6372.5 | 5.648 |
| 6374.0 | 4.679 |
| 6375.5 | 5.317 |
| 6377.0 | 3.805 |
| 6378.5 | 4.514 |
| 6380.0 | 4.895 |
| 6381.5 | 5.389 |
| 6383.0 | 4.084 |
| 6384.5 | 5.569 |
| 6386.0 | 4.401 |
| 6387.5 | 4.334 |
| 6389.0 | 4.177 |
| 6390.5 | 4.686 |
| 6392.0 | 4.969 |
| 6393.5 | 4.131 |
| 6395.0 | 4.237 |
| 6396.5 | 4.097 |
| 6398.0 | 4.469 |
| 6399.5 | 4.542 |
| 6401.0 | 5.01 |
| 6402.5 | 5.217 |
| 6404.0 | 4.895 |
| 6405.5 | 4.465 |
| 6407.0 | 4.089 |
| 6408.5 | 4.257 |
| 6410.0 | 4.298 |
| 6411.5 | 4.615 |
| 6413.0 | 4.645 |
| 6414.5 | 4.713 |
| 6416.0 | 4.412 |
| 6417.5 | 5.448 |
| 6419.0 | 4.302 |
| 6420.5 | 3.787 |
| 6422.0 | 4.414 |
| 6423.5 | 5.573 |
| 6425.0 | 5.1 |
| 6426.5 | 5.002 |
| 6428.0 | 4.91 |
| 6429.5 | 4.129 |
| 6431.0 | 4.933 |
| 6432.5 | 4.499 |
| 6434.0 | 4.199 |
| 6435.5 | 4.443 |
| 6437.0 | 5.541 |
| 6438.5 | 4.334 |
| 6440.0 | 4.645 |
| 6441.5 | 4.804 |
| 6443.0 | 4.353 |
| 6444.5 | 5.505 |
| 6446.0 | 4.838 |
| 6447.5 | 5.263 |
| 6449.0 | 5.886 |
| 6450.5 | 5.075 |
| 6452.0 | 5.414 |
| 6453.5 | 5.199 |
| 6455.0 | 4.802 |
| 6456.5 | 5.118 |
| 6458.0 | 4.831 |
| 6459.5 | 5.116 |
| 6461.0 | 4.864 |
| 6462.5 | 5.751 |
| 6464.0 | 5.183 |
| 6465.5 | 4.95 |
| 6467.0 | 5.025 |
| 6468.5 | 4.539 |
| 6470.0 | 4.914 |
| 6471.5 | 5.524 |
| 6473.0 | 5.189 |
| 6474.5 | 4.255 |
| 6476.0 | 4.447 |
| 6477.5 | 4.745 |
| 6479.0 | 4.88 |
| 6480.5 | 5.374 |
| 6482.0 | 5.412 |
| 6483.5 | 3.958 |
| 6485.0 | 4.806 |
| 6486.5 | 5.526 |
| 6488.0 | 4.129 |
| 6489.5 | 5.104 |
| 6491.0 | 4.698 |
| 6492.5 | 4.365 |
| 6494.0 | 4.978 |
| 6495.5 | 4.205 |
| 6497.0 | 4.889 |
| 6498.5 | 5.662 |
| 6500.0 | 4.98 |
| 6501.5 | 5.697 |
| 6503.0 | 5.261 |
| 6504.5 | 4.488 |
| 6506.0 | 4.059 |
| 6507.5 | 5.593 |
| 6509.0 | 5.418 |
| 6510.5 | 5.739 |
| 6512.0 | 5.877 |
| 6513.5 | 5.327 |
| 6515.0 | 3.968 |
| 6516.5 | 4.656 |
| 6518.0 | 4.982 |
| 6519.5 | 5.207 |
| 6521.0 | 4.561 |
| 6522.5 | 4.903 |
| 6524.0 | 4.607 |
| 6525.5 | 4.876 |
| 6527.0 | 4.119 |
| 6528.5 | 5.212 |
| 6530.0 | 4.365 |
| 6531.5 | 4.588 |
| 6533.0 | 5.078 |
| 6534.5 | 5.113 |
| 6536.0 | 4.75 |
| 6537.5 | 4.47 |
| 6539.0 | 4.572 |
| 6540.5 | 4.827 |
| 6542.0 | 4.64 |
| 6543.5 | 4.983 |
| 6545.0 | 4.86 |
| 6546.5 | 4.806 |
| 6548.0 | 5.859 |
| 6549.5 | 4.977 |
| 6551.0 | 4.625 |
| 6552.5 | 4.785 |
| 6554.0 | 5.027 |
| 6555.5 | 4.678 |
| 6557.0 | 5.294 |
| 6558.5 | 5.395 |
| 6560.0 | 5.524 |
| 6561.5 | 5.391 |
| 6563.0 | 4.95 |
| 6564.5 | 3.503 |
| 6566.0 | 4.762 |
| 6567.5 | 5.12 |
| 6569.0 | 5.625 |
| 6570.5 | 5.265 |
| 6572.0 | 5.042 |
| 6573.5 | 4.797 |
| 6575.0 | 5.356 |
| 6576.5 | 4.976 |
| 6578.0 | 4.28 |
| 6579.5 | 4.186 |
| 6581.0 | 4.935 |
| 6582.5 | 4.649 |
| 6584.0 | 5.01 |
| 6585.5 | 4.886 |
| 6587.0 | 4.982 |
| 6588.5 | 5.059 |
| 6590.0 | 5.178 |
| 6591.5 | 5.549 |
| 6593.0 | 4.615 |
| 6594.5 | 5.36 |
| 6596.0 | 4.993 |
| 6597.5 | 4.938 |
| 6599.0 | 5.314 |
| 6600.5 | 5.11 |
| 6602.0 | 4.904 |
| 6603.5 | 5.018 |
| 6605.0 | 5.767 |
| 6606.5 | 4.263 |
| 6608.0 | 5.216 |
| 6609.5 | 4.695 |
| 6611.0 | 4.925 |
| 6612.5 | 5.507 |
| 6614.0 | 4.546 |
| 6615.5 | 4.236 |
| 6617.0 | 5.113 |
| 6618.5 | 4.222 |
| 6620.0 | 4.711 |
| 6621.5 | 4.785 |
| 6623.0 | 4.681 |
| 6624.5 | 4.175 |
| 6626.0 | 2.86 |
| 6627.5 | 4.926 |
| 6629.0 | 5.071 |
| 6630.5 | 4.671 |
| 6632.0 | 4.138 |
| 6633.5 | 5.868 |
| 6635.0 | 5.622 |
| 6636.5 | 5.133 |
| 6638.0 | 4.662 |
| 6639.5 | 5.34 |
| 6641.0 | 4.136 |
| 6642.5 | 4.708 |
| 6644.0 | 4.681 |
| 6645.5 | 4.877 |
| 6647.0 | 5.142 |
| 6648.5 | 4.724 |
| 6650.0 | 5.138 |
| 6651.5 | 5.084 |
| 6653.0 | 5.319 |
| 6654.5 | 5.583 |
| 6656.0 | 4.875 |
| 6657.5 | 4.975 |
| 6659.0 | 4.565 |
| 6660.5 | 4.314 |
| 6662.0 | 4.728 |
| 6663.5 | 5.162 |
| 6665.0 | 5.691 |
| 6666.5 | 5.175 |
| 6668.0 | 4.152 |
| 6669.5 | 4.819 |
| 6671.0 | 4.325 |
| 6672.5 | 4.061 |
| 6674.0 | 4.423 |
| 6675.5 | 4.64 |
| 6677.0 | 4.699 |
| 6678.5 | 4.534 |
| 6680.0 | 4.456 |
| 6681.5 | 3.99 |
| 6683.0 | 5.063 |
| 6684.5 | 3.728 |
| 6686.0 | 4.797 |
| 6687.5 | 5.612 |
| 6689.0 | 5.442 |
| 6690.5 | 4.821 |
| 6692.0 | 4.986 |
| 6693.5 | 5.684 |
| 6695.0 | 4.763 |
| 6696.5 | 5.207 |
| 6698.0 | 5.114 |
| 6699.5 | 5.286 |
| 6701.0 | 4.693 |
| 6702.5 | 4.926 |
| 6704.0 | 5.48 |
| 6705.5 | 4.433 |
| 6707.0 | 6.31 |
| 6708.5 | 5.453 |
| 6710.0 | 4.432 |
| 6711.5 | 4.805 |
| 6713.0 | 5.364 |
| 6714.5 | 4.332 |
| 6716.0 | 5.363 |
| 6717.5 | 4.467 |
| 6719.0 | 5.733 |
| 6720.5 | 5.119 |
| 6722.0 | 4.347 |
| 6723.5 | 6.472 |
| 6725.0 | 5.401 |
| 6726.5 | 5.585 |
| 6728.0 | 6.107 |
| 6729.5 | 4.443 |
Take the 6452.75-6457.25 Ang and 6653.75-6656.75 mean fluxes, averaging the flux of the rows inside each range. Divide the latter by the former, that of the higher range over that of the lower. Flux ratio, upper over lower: 1.04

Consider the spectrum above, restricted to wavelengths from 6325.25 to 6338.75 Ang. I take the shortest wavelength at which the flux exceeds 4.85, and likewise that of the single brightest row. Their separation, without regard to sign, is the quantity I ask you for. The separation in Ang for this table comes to 1.5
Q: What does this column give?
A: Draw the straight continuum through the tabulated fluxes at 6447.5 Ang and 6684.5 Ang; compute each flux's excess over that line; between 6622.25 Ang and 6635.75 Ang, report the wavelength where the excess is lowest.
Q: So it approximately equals 6626.0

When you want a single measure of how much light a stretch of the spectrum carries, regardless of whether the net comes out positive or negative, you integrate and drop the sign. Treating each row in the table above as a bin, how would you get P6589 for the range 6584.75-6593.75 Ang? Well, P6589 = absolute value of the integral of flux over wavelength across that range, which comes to 45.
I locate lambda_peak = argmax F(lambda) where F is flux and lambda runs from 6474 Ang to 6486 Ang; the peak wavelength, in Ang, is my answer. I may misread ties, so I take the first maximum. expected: 6482.0 Ang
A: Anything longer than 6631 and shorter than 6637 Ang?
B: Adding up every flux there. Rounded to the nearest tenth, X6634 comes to 20.8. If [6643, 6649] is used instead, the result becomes 19.4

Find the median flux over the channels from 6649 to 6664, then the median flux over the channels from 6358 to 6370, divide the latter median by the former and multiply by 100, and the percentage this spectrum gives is 104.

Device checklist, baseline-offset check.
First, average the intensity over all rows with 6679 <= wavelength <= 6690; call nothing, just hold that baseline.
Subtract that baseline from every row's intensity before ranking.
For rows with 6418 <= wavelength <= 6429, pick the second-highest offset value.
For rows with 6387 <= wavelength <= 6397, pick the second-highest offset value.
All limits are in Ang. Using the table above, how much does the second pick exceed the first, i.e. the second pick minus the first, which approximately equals -0.4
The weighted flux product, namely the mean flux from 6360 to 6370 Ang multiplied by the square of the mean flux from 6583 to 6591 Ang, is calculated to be 132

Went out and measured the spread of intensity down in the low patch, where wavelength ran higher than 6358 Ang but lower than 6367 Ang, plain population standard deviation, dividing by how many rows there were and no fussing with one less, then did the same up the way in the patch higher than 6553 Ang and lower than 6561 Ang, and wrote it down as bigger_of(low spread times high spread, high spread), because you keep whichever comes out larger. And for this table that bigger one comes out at 0.30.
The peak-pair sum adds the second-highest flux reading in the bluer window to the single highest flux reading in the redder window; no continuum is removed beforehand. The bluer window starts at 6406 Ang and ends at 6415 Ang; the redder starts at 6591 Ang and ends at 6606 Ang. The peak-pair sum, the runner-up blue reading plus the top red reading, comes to 10.4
